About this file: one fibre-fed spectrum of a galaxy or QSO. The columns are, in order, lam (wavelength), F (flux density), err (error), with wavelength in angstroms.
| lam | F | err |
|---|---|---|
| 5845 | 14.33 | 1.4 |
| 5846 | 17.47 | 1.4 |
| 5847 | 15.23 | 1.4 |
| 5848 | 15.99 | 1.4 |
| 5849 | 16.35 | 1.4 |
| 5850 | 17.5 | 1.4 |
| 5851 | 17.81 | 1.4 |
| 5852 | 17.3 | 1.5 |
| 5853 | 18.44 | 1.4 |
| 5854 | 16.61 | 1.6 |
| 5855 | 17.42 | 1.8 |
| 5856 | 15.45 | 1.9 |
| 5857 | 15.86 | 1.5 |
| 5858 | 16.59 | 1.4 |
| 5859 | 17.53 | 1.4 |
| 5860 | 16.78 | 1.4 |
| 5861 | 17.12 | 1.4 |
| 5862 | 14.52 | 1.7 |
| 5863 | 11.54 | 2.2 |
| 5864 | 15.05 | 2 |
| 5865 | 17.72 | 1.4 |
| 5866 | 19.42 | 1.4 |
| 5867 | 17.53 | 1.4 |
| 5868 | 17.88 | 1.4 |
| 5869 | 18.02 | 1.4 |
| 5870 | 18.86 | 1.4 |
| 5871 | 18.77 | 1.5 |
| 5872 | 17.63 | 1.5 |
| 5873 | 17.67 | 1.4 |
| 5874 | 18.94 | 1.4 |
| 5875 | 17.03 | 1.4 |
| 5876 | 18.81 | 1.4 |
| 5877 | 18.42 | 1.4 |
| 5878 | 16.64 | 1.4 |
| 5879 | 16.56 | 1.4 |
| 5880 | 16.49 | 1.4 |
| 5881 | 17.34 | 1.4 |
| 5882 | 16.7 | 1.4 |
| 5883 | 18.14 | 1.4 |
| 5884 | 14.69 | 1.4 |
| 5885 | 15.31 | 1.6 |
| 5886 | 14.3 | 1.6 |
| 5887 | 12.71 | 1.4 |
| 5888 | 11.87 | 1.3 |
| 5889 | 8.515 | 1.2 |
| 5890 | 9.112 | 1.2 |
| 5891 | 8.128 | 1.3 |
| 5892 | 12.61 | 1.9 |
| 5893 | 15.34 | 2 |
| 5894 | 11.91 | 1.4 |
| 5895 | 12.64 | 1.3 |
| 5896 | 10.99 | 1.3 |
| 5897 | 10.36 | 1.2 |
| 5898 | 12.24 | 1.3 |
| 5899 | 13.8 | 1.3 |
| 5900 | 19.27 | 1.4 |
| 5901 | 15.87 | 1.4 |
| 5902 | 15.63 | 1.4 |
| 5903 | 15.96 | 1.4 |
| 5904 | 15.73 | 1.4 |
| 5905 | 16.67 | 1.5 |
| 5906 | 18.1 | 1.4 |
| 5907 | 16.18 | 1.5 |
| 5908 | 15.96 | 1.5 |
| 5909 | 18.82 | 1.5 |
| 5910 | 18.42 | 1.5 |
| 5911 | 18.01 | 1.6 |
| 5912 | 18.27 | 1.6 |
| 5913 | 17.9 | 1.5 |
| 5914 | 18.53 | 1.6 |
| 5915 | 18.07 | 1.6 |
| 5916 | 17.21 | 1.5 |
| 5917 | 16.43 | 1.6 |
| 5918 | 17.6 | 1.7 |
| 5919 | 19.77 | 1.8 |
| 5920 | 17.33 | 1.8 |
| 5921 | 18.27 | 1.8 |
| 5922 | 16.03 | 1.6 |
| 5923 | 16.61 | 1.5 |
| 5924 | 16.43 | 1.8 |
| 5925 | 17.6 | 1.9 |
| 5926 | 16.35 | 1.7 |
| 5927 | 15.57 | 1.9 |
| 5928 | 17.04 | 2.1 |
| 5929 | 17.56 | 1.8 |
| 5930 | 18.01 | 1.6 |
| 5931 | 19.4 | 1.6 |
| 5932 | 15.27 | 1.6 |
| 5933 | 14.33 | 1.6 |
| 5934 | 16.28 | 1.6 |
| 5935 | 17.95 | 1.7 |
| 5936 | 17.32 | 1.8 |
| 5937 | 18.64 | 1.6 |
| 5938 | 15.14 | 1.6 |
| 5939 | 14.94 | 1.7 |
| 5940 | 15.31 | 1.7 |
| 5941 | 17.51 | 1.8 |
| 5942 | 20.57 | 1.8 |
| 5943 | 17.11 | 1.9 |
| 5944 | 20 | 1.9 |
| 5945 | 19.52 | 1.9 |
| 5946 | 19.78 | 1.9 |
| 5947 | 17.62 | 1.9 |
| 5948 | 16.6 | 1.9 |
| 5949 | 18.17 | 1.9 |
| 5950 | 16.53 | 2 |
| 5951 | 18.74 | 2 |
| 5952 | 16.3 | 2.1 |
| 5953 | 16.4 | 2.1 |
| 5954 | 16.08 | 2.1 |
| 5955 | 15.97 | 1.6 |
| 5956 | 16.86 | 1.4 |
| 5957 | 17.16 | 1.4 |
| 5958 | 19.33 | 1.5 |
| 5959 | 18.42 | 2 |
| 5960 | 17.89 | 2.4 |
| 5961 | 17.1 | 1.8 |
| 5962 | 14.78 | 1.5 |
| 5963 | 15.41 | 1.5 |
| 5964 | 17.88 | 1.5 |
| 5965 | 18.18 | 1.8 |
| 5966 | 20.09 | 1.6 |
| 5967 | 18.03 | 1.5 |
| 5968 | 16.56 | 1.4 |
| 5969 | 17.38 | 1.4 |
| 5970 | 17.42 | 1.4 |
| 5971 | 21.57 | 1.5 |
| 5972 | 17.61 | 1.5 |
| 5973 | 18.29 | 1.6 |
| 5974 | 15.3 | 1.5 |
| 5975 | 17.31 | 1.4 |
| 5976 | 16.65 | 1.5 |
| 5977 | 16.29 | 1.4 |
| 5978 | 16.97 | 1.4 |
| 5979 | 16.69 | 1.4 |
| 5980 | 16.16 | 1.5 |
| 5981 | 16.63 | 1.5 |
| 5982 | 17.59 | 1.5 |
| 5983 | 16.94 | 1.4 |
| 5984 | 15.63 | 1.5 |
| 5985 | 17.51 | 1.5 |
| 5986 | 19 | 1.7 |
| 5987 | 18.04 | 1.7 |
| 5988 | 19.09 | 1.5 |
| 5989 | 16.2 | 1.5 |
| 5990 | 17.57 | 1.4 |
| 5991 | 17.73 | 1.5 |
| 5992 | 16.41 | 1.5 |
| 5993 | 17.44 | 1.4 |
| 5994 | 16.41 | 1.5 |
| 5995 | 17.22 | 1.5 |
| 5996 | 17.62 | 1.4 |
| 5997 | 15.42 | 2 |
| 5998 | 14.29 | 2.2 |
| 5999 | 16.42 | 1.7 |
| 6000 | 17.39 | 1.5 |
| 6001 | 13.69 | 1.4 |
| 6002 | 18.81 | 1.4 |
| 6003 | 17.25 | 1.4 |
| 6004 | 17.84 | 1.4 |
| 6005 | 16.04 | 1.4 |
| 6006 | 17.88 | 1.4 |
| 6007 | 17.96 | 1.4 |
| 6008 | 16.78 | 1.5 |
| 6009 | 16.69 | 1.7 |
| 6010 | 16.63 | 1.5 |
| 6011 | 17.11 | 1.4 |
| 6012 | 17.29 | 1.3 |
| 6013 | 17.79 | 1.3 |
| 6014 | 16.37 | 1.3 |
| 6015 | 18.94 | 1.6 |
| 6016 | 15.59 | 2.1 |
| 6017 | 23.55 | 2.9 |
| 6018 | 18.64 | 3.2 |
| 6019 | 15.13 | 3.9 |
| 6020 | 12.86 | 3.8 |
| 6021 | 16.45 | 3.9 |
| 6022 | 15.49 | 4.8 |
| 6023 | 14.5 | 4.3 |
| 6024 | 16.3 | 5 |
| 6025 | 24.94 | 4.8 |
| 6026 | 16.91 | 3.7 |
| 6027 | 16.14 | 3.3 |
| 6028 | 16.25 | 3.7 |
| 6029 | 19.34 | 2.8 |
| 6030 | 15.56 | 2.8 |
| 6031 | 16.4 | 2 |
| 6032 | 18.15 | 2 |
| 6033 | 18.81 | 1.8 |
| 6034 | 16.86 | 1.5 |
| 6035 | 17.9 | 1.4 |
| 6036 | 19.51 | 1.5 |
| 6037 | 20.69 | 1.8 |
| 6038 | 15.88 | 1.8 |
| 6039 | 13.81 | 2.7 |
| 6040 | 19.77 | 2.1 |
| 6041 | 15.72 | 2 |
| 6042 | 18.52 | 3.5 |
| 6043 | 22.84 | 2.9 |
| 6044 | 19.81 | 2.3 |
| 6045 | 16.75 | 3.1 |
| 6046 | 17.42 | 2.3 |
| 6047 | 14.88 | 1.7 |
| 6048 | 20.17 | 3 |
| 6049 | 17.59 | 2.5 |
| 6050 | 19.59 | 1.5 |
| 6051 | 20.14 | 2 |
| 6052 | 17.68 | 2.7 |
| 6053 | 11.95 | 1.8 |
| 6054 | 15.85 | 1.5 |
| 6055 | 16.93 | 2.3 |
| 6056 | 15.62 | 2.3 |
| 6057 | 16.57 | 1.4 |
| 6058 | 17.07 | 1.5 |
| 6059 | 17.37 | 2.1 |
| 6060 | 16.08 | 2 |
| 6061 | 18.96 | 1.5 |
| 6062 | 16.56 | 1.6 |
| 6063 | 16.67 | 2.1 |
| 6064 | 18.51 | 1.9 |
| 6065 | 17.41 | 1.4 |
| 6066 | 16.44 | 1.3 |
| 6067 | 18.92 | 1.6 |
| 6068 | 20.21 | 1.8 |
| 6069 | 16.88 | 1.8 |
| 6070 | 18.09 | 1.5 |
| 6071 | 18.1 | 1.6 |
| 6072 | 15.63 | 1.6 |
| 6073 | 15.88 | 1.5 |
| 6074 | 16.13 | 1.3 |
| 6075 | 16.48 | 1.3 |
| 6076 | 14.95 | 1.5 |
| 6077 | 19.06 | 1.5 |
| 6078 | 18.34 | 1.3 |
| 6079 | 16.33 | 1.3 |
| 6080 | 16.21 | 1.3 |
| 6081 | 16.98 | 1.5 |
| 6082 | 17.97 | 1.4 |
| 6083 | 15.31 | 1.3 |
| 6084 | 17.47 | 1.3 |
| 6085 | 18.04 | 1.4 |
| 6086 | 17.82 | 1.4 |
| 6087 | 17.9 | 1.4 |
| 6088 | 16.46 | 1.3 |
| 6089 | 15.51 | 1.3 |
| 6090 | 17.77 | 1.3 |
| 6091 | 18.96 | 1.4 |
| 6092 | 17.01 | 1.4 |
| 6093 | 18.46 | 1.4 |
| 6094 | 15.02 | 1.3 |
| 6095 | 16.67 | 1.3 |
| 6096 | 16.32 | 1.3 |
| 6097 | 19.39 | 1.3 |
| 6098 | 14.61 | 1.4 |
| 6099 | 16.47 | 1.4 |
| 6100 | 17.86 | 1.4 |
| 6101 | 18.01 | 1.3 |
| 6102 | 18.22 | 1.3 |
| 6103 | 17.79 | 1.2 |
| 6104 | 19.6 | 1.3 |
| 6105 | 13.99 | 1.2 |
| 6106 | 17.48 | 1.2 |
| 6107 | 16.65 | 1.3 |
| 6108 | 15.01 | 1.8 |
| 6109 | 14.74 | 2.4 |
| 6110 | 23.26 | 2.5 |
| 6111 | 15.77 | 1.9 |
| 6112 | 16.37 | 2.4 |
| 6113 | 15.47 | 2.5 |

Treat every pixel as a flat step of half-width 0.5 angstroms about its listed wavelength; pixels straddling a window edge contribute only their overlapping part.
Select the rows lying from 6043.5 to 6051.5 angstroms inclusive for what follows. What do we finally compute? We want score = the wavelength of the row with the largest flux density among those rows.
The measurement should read 6048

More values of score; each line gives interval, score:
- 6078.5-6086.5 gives 6085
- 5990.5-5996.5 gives 5991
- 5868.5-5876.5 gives 5874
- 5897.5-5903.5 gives 5900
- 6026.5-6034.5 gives 6029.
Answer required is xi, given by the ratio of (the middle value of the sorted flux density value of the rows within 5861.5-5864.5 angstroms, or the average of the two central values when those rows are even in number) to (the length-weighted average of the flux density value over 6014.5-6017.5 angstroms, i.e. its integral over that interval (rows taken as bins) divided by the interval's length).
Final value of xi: 0.75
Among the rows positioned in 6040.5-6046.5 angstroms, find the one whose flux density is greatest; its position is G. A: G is 6043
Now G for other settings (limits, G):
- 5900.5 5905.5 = 5905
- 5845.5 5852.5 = 5851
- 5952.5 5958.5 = 5958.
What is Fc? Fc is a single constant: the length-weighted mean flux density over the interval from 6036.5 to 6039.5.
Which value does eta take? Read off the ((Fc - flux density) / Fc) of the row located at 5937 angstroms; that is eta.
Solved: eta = -0.110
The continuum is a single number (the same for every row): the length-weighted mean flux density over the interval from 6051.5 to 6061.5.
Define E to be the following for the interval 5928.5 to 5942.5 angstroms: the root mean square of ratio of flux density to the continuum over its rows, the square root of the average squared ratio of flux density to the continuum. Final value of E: 1.043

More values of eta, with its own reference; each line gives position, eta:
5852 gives -0.030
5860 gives 0.001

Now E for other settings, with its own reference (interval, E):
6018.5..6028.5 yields 1.022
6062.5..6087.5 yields 1.055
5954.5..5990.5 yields 1.062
